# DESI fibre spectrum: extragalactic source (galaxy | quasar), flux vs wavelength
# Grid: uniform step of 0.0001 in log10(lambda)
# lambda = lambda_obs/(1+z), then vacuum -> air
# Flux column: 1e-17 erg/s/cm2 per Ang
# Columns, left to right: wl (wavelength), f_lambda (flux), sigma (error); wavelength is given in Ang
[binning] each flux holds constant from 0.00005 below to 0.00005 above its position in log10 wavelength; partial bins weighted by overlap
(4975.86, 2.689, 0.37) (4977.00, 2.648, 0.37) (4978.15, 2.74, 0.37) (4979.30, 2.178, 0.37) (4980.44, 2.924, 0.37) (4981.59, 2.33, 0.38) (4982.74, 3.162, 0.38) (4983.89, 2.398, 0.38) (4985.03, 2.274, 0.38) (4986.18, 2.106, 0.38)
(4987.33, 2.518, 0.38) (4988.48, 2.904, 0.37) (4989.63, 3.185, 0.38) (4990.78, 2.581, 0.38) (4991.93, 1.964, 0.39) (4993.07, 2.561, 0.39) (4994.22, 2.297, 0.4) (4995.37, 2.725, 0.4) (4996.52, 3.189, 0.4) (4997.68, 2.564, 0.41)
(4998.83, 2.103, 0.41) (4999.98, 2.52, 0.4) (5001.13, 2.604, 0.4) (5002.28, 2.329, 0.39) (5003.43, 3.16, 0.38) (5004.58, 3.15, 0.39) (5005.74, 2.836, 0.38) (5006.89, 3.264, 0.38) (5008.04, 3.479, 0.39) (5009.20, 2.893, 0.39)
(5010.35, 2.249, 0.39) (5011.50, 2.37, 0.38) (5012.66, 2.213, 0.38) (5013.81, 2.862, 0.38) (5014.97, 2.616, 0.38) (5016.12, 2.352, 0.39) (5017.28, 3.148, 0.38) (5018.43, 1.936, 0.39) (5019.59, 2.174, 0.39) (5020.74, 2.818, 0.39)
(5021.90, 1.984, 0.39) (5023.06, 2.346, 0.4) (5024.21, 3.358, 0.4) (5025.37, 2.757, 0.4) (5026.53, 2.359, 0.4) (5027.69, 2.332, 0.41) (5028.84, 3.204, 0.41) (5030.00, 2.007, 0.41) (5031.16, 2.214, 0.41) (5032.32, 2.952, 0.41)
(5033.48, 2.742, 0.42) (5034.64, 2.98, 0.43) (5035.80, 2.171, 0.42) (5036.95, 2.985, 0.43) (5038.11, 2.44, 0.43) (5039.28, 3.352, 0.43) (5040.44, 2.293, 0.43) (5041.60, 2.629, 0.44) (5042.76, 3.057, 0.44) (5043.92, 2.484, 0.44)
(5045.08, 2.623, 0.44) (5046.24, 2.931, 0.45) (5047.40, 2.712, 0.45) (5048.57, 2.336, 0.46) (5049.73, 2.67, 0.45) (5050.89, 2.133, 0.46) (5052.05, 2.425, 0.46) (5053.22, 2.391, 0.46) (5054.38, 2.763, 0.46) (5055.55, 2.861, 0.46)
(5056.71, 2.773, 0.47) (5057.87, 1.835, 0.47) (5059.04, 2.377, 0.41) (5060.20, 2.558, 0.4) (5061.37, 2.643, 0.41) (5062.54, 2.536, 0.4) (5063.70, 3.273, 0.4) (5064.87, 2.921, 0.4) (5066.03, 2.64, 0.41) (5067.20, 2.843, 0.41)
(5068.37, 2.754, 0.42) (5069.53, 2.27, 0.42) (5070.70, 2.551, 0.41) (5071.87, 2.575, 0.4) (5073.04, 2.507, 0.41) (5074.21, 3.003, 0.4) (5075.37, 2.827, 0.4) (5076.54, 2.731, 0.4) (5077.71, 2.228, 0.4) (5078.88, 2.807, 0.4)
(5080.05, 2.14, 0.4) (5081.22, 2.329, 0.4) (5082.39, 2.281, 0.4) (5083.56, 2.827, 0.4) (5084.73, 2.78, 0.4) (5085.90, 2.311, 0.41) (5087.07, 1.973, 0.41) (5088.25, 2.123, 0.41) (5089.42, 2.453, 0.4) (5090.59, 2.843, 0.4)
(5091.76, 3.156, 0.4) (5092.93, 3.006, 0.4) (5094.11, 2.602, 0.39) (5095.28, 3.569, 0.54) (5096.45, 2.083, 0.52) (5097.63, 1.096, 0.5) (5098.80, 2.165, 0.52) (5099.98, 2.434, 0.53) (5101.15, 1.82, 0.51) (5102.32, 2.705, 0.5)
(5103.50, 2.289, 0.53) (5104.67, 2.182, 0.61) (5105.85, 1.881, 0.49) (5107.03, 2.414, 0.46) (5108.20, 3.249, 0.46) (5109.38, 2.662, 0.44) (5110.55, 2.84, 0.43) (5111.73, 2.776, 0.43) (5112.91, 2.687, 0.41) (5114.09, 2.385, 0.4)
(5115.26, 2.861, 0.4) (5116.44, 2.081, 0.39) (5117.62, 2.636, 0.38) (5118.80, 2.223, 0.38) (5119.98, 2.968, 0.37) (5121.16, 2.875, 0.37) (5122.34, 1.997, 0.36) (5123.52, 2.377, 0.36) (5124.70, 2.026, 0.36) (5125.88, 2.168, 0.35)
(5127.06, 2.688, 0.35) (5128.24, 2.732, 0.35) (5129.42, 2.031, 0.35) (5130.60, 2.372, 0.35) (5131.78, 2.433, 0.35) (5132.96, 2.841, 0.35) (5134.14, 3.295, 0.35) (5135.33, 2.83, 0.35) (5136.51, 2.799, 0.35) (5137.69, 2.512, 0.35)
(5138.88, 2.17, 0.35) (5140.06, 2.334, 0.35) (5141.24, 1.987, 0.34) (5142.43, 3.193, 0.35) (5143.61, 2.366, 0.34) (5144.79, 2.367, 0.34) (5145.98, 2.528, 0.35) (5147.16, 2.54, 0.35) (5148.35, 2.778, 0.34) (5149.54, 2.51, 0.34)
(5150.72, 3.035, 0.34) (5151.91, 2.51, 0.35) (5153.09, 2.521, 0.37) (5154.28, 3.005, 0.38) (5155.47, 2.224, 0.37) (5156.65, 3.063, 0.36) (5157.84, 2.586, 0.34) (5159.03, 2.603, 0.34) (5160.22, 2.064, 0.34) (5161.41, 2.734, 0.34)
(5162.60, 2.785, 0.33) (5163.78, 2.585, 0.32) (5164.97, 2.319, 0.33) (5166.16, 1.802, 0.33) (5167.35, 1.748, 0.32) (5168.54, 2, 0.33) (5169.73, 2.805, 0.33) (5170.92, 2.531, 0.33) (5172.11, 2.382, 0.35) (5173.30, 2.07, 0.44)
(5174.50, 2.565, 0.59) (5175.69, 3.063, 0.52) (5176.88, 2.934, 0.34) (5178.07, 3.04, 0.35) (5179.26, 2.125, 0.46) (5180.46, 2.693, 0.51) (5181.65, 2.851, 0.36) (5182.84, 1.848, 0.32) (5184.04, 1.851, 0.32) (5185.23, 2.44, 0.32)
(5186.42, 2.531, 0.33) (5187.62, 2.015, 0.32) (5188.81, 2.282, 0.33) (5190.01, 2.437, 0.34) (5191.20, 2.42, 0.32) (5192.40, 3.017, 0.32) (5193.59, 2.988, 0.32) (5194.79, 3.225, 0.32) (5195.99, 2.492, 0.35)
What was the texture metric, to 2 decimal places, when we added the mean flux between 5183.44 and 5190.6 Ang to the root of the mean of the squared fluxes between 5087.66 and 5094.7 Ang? 4.98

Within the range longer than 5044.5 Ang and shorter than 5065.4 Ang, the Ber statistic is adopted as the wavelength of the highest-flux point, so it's 5063.70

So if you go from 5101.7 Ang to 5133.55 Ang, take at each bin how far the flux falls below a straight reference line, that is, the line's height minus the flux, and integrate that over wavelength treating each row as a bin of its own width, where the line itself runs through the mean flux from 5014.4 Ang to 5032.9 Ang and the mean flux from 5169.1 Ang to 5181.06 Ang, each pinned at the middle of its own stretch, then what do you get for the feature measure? 2.9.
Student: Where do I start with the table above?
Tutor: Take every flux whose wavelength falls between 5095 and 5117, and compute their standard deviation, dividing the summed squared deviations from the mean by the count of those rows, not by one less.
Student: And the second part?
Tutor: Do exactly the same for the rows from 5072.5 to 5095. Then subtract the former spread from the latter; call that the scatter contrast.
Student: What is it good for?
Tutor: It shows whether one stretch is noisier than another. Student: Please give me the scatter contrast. -0.20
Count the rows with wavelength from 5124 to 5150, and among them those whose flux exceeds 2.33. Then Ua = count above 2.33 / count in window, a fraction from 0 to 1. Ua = 0.773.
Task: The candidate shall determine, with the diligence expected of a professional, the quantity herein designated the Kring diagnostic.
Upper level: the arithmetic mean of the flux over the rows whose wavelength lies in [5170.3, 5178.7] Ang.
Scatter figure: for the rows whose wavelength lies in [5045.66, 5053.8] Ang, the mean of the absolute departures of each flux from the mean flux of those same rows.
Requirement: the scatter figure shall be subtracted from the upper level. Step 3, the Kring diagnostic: 2.43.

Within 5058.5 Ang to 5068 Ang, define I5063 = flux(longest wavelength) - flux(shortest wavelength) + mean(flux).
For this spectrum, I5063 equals 3.2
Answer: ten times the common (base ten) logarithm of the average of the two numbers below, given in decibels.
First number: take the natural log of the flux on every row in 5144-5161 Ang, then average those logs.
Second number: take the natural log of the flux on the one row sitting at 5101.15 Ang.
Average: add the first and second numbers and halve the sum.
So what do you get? -1.1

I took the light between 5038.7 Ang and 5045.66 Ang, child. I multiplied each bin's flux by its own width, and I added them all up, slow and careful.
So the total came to 19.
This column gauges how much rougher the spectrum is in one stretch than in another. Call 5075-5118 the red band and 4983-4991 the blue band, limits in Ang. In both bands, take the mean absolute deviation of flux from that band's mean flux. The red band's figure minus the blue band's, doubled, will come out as 0.17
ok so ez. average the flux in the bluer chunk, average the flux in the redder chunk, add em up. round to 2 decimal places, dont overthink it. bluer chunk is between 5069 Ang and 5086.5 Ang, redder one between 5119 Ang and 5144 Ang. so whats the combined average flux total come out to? 5.07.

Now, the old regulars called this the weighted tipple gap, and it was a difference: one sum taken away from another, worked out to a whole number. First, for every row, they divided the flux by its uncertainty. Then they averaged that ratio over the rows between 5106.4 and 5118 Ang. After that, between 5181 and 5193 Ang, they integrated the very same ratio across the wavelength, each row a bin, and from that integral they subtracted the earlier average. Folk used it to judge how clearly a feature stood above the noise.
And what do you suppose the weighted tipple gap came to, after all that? 80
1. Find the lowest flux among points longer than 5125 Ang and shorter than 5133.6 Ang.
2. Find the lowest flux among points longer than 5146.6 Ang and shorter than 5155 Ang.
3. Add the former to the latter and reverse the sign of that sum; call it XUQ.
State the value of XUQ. -4.54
